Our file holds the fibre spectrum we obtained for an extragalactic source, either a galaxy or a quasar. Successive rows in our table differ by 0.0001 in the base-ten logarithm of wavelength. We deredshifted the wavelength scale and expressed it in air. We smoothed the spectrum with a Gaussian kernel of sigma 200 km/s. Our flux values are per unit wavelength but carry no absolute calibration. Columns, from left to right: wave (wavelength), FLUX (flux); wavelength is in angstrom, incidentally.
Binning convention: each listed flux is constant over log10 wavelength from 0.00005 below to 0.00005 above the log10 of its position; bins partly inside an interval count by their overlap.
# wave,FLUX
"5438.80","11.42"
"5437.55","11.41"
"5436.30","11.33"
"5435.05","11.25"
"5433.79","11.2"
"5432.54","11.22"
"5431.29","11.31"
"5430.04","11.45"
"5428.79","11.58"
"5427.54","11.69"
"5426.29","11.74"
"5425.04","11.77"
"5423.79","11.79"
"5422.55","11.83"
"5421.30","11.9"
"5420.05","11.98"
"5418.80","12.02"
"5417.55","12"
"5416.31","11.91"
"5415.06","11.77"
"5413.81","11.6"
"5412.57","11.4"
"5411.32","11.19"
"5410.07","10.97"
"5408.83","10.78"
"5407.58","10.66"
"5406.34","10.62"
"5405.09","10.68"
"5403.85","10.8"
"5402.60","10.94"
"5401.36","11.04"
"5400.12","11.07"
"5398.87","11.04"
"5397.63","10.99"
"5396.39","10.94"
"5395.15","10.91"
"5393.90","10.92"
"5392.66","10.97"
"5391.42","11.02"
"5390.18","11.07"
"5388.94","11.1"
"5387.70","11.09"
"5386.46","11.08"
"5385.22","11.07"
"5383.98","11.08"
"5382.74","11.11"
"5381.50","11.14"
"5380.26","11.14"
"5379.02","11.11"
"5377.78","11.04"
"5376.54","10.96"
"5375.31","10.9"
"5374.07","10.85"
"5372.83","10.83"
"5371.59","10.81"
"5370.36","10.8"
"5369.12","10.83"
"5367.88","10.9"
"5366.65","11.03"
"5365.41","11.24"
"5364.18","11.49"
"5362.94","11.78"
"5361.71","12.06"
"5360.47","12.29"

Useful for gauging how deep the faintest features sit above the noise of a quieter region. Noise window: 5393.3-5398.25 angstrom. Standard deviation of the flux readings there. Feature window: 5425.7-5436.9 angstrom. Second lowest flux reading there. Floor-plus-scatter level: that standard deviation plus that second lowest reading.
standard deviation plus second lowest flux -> 11.3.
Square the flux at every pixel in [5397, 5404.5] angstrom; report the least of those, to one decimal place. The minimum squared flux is 116.6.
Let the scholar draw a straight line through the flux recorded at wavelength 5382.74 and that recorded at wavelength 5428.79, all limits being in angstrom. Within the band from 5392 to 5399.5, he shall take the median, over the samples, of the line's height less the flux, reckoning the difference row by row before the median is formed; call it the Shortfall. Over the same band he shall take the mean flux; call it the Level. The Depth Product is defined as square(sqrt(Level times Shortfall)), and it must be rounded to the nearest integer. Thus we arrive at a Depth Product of 3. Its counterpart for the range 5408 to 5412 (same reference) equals 5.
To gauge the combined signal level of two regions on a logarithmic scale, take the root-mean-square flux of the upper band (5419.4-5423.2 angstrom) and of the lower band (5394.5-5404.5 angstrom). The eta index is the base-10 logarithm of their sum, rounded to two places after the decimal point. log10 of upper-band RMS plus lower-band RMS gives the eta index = 1.36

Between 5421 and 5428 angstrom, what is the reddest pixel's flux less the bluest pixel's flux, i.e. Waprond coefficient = -0.21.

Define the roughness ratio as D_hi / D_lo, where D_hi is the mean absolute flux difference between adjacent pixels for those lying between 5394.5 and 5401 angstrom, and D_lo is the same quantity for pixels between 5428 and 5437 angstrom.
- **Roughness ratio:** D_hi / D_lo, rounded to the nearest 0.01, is 0.47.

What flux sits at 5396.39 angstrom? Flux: 10.94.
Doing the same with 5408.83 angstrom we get 10.78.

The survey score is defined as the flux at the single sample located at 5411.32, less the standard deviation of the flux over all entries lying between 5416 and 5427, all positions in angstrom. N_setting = 11.1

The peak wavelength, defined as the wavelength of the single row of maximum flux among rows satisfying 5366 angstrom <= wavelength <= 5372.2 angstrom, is 5366.65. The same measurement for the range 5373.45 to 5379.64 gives 5379.02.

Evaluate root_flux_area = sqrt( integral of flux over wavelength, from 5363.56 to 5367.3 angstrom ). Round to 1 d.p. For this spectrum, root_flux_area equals 6.5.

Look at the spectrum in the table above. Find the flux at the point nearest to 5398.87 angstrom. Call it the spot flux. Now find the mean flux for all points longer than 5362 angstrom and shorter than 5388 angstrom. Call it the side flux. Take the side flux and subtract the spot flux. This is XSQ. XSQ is 0.0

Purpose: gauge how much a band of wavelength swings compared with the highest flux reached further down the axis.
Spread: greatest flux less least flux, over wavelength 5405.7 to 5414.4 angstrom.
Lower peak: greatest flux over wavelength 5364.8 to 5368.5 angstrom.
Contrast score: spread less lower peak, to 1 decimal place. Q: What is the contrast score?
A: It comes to -10.3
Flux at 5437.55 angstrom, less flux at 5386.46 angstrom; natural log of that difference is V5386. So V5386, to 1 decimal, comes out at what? -1.1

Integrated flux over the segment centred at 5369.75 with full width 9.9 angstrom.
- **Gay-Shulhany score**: 108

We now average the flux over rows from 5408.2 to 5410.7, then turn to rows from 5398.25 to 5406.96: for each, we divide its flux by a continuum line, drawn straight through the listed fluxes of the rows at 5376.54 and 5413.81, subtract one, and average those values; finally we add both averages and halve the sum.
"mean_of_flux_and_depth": 5.41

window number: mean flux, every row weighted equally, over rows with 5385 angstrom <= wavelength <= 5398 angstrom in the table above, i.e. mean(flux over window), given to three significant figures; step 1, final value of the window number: 11.0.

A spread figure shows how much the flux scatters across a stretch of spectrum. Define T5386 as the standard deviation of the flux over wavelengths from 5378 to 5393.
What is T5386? 0.05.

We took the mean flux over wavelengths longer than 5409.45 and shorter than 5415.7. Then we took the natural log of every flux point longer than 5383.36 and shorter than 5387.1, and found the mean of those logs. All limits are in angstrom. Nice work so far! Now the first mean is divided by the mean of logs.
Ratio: 4.73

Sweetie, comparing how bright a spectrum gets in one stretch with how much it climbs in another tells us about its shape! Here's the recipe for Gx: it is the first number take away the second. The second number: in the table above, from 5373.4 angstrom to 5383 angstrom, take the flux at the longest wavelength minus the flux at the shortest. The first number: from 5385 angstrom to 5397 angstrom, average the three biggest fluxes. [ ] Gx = 10.8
